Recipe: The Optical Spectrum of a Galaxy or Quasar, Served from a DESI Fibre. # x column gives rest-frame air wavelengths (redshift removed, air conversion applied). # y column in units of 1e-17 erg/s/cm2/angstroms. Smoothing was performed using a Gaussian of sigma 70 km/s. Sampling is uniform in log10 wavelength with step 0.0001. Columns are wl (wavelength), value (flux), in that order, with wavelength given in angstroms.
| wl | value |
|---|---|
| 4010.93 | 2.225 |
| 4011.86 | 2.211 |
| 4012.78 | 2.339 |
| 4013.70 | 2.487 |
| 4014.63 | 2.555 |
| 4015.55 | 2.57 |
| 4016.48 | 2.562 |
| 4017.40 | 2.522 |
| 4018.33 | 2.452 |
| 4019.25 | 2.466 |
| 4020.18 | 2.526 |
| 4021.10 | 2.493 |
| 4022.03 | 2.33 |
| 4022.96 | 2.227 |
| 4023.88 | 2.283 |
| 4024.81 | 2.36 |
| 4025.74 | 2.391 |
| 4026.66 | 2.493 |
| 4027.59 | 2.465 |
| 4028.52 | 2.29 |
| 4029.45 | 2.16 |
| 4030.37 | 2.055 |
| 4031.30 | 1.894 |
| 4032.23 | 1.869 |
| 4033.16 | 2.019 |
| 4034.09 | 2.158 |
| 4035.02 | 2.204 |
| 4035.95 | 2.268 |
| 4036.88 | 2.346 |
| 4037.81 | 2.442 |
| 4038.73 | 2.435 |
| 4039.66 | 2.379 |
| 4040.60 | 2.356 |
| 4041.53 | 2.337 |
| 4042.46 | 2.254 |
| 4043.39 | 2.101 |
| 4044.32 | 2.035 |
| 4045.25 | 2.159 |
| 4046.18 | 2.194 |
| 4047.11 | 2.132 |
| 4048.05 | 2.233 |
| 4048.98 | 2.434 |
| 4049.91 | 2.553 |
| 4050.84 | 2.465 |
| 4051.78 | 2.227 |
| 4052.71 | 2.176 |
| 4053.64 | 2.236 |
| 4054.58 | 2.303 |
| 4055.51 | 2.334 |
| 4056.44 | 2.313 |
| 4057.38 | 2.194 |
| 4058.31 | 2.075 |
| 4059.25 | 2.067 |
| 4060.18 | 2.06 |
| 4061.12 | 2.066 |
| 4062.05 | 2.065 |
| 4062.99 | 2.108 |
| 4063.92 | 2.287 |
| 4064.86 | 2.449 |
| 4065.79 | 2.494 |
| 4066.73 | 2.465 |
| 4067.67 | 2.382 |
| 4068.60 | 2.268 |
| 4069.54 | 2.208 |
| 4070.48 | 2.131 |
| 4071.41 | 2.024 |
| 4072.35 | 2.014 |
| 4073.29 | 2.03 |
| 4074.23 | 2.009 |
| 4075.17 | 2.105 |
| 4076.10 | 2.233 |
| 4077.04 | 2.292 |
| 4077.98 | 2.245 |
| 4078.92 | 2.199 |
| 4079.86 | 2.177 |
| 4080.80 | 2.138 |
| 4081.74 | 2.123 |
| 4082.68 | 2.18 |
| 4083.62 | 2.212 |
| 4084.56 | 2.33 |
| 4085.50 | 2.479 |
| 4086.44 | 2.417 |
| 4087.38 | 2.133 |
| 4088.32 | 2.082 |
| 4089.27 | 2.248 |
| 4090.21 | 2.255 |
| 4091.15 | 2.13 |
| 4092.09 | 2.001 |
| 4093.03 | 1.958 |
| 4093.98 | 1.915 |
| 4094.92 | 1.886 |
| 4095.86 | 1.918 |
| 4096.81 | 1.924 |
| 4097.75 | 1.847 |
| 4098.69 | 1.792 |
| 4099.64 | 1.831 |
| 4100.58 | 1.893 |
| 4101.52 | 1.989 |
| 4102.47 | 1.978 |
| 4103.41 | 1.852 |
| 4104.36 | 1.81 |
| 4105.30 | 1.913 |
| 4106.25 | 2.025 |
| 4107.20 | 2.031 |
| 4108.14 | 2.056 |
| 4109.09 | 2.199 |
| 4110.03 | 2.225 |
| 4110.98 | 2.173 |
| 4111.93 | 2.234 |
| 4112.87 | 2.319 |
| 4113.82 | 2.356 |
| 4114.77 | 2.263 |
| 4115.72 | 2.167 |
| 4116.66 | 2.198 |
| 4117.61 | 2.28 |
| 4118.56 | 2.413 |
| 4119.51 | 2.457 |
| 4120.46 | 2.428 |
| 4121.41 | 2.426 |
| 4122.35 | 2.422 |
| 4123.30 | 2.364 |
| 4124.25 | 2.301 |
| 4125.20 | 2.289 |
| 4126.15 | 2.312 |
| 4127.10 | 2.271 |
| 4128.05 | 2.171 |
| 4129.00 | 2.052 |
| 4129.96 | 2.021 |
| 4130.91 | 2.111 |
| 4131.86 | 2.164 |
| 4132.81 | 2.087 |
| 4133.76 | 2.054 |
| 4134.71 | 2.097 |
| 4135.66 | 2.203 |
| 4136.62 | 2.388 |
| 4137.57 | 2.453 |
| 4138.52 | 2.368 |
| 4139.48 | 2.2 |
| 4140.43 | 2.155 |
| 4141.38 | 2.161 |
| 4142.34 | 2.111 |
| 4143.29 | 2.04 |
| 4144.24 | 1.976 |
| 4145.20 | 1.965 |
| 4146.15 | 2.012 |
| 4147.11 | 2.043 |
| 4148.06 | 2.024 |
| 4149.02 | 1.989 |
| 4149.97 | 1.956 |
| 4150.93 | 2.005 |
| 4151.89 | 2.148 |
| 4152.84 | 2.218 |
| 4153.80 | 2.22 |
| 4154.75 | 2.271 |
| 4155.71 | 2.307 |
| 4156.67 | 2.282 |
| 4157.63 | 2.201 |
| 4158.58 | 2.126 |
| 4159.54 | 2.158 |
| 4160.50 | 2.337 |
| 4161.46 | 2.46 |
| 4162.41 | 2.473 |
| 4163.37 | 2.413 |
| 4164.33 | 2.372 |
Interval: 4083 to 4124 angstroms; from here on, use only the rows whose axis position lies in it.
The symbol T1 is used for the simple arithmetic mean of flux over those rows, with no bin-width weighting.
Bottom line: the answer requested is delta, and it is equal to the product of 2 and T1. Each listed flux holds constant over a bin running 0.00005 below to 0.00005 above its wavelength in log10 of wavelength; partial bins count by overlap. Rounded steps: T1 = 2.14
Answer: 4.27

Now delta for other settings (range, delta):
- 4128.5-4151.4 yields 4.22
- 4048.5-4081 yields 4.45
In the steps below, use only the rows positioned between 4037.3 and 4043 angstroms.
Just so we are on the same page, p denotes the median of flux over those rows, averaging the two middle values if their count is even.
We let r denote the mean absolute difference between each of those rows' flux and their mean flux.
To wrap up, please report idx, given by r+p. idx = 2.4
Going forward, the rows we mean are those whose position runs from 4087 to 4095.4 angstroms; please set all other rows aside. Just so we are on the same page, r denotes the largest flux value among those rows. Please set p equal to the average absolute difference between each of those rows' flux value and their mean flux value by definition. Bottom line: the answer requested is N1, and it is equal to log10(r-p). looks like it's 0.331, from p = 0.113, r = 2.255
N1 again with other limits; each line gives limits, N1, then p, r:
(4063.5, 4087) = 0.375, 0.121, 2.494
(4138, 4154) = 0.356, 0.098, 2.368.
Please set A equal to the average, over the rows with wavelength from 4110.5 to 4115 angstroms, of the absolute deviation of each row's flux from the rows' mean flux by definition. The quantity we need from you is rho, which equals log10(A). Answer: -1.26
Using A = 0.055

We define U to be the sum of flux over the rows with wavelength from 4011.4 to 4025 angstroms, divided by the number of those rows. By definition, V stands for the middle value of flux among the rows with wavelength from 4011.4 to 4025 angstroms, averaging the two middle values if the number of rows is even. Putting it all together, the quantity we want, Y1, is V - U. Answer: 0.04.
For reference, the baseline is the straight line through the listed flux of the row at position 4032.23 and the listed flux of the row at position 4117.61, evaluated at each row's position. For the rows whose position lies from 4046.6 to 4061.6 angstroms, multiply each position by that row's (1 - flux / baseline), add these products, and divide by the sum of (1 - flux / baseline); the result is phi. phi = 4052.4 angstroms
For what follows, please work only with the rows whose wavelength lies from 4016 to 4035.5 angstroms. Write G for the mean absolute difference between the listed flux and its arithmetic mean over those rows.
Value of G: 0.172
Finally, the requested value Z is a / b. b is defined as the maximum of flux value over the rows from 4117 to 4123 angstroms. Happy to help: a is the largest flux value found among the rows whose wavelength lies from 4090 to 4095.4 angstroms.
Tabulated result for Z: 0.92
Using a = 2.255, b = 2.457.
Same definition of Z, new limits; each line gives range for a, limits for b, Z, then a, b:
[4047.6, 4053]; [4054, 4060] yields 1.09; 2.553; 2.334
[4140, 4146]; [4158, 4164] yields 0.87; 2.161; 2.473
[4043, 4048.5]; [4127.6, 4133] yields 1.03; 2.233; 2.171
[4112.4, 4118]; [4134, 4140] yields 0.96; 2.356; 2.453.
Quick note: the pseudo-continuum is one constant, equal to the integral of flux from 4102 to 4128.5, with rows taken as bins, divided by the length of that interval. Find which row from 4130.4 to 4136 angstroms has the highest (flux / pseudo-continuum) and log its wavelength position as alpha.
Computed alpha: 4135.66 angstroms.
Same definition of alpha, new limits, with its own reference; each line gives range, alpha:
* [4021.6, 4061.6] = 4049.91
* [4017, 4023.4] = 4020.18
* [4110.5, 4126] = 4119.51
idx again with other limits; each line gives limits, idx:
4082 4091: 2.3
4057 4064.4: 2.1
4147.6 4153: 2.1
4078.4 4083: 2.2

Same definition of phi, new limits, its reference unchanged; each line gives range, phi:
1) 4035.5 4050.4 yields 4042.4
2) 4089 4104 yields 4098.6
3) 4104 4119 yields 4105.7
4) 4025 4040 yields 4032.5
